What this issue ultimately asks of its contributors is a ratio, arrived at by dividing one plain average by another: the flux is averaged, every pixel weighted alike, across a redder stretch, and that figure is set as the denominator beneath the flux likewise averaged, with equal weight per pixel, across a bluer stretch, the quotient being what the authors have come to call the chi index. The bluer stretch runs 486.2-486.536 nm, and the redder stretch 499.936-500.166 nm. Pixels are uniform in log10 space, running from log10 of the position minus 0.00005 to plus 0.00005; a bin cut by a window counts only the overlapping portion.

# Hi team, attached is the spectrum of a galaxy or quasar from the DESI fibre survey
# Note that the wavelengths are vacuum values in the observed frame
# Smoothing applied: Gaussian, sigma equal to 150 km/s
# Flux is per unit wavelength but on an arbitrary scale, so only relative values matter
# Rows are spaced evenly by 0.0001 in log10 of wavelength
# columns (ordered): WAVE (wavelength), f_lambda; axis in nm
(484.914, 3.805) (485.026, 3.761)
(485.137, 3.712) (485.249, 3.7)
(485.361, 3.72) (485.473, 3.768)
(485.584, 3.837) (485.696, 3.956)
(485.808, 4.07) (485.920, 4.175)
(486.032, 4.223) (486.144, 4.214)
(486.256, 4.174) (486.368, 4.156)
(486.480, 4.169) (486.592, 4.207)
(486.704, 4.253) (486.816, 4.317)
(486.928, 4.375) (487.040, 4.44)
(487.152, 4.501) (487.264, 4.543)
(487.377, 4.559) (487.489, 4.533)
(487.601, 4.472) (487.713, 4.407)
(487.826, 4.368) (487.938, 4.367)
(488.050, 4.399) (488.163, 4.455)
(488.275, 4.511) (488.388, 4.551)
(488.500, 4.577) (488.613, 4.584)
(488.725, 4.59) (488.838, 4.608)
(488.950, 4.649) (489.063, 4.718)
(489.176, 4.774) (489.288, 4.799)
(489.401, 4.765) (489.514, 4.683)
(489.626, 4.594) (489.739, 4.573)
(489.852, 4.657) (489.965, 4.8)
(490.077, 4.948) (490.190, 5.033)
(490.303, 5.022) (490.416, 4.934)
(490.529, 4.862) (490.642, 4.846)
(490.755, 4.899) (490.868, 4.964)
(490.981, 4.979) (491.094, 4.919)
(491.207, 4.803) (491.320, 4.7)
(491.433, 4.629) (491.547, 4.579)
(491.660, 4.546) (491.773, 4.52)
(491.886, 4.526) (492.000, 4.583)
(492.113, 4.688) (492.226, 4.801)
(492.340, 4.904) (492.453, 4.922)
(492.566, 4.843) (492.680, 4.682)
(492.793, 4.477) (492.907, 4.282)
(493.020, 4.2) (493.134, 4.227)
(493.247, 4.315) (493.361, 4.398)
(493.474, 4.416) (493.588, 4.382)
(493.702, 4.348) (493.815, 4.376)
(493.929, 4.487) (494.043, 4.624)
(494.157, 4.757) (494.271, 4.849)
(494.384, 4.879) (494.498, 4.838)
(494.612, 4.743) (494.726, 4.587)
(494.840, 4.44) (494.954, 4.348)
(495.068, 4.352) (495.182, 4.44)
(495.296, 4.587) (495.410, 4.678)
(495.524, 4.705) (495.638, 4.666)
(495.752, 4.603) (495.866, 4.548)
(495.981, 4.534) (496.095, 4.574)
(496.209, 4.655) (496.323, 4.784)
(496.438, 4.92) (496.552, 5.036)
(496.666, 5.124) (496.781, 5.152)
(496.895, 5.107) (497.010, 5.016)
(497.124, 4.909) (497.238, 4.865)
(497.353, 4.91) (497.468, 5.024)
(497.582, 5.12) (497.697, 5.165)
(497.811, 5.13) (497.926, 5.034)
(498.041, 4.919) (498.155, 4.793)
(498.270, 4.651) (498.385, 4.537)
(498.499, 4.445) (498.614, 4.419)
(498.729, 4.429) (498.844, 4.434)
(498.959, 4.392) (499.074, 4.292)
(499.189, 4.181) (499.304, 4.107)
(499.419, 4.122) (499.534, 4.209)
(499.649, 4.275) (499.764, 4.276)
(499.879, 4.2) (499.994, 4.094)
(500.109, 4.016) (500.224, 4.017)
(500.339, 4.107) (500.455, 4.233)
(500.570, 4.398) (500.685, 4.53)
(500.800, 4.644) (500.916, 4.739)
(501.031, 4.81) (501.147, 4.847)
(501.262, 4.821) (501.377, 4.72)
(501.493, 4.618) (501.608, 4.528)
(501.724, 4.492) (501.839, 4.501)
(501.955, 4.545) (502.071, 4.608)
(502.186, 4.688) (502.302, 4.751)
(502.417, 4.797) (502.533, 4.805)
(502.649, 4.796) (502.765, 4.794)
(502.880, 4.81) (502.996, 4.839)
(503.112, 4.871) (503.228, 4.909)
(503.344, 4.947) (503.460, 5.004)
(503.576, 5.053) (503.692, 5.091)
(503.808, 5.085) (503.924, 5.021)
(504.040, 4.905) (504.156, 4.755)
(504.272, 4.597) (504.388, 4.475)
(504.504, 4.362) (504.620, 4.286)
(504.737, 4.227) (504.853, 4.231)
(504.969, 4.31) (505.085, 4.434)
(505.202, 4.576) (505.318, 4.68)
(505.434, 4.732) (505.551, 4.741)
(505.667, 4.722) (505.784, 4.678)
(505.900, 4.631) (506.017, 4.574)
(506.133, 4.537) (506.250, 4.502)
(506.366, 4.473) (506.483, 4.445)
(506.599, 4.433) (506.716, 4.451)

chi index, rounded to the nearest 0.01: 1.03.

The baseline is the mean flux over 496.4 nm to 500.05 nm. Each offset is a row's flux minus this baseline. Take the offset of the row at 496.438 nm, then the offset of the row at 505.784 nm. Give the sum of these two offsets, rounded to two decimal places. 0.27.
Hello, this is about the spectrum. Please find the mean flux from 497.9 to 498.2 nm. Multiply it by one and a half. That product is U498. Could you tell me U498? 7.37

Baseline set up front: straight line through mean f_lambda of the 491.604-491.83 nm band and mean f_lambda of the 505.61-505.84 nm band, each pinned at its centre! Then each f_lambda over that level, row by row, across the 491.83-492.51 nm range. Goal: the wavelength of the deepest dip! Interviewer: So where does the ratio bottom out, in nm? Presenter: 491.886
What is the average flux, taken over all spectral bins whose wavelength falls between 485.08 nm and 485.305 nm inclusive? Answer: 3.71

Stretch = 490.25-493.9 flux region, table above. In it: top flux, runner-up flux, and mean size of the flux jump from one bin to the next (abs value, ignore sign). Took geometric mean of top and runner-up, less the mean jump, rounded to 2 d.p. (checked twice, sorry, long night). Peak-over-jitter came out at 4.93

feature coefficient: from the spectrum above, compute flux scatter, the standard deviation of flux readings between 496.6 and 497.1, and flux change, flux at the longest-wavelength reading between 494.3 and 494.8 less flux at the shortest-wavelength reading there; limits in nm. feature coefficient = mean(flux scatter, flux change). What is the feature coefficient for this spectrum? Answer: -0.12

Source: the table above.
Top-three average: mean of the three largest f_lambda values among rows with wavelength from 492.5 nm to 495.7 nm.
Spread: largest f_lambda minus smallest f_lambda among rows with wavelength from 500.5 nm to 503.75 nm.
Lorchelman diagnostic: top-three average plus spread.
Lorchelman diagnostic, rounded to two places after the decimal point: 5.55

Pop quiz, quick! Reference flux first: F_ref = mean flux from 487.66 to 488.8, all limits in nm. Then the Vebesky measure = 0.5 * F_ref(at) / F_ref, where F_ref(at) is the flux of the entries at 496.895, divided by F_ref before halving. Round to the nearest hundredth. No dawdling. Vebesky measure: 0.57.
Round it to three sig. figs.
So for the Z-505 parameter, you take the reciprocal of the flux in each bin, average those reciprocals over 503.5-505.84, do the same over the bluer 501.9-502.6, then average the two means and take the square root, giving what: 0.463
